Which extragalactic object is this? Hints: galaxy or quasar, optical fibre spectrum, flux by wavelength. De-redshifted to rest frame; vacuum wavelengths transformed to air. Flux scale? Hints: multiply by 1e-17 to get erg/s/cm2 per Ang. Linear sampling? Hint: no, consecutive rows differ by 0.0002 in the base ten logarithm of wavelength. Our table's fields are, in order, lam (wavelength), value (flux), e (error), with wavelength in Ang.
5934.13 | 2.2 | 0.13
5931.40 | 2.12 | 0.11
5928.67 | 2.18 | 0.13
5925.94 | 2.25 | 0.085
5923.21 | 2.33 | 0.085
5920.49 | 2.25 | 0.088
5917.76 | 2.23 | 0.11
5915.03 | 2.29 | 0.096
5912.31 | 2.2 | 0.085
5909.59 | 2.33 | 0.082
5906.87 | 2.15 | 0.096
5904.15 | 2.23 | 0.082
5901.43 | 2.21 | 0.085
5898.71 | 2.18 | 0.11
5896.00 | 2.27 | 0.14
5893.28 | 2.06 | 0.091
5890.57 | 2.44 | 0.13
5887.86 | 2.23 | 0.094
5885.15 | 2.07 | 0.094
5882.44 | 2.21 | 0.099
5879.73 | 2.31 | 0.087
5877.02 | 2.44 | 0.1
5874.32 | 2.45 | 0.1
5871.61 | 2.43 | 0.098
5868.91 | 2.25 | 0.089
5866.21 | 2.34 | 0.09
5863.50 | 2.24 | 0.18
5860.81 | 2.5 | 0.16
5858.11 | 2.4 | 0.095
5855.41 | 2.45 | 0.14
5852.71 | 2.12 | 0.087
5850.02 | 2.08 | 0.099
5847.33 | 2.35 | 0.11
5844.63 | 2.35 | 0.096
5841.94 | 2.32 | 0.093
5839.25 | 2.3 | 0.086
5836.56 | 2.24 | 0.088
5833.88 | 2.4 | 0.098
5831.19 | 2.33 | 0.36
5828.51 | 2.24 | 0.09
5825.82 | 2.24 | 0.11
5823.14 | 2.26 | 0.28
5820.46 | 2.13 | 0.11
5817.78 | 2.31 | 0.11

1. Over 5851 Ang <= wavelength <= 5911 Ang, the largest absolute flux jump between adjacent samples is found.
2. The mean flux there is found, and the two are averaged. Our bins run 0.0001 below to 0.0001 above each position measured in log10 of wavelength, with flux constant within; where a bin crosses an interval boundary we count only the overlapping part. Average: 1.33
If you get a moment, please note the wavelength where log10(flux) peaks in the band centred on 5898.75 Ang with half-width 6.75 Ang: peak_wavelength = 5896.00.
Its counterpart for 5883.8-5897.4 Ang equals 5890.57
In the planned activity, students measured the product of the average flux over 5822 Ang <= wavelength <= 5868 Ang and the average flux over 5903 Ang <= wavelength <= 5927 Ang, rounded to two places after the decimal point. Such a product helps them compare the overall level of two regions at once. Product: 5.19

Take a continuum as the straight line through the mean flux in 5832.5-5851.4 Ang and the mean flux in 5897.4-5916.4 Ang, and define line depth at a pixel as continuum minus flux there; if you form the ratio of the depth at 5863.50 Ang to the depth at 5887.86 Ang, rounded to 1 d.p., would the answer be 1.9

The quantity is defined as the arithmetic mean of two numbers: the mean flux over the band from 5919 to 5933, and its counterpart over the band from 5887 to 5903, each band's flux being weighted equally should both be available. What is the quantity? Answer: 2.23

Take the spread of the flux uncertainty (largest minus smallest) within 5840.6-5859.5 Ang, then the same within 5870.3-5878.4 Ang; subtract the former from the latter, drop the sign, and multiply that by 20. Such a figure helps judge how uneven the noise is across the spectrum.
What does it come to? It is 1.02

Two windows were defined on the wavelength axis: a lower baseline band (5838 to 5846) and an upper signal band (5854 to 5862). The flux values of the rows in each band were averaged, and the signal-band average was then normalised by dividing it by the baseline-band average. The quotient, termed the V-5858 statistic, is 1.05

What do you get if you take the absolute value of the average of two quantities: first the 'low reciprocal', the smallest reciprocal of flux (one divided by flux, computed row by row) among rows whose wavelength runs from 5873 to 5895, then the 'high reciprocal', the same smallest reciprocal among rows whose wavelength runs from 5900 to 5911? 0.419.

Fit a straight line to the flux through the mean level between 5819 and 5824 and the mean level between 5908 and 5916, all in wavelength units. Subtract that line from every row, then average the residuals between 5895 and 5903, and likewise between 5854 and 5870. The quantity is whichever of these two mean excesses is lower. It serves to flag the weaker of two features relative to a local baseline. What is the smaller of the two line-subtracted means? -0.04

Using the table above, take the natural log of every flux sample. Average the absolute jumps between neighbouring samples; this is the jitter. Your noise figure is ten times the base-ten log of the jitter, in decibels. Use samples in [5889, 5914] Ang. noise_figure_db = -12.0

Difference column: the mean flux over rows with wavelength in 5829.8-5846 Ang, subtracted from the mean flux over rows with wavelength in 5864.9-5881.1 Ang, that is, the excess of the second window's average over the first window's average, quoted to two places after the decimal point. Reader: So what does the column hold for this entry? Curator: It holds 0.05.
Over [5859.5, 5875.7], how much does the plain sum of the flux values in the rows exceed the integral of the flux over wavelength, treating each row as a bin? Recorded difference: -24.2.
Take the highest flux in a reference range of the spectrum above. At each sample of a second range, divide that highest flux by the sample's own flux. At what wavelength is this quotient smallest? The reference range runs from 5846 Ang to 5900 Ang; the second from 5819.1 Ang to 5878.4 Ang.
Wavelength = 5860.81 Ang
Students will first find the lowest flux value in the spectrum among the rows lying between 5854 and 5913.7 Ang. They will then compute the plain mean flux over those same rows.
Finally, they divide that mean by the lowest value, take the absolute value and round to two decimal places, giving 1.11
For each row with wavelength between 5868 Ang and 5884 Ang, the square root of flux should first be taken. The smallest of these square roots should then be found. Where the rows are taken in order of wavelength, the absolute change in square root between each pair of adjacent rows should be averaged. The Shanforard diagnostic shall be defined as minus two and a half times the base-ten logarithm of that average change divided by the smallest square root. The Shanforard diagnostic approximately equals 4.3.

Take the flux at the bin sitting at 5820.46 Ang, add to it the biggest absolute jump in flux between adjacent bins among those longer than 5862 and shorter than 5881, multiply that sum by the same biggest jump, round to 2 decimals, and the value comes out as 0.42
